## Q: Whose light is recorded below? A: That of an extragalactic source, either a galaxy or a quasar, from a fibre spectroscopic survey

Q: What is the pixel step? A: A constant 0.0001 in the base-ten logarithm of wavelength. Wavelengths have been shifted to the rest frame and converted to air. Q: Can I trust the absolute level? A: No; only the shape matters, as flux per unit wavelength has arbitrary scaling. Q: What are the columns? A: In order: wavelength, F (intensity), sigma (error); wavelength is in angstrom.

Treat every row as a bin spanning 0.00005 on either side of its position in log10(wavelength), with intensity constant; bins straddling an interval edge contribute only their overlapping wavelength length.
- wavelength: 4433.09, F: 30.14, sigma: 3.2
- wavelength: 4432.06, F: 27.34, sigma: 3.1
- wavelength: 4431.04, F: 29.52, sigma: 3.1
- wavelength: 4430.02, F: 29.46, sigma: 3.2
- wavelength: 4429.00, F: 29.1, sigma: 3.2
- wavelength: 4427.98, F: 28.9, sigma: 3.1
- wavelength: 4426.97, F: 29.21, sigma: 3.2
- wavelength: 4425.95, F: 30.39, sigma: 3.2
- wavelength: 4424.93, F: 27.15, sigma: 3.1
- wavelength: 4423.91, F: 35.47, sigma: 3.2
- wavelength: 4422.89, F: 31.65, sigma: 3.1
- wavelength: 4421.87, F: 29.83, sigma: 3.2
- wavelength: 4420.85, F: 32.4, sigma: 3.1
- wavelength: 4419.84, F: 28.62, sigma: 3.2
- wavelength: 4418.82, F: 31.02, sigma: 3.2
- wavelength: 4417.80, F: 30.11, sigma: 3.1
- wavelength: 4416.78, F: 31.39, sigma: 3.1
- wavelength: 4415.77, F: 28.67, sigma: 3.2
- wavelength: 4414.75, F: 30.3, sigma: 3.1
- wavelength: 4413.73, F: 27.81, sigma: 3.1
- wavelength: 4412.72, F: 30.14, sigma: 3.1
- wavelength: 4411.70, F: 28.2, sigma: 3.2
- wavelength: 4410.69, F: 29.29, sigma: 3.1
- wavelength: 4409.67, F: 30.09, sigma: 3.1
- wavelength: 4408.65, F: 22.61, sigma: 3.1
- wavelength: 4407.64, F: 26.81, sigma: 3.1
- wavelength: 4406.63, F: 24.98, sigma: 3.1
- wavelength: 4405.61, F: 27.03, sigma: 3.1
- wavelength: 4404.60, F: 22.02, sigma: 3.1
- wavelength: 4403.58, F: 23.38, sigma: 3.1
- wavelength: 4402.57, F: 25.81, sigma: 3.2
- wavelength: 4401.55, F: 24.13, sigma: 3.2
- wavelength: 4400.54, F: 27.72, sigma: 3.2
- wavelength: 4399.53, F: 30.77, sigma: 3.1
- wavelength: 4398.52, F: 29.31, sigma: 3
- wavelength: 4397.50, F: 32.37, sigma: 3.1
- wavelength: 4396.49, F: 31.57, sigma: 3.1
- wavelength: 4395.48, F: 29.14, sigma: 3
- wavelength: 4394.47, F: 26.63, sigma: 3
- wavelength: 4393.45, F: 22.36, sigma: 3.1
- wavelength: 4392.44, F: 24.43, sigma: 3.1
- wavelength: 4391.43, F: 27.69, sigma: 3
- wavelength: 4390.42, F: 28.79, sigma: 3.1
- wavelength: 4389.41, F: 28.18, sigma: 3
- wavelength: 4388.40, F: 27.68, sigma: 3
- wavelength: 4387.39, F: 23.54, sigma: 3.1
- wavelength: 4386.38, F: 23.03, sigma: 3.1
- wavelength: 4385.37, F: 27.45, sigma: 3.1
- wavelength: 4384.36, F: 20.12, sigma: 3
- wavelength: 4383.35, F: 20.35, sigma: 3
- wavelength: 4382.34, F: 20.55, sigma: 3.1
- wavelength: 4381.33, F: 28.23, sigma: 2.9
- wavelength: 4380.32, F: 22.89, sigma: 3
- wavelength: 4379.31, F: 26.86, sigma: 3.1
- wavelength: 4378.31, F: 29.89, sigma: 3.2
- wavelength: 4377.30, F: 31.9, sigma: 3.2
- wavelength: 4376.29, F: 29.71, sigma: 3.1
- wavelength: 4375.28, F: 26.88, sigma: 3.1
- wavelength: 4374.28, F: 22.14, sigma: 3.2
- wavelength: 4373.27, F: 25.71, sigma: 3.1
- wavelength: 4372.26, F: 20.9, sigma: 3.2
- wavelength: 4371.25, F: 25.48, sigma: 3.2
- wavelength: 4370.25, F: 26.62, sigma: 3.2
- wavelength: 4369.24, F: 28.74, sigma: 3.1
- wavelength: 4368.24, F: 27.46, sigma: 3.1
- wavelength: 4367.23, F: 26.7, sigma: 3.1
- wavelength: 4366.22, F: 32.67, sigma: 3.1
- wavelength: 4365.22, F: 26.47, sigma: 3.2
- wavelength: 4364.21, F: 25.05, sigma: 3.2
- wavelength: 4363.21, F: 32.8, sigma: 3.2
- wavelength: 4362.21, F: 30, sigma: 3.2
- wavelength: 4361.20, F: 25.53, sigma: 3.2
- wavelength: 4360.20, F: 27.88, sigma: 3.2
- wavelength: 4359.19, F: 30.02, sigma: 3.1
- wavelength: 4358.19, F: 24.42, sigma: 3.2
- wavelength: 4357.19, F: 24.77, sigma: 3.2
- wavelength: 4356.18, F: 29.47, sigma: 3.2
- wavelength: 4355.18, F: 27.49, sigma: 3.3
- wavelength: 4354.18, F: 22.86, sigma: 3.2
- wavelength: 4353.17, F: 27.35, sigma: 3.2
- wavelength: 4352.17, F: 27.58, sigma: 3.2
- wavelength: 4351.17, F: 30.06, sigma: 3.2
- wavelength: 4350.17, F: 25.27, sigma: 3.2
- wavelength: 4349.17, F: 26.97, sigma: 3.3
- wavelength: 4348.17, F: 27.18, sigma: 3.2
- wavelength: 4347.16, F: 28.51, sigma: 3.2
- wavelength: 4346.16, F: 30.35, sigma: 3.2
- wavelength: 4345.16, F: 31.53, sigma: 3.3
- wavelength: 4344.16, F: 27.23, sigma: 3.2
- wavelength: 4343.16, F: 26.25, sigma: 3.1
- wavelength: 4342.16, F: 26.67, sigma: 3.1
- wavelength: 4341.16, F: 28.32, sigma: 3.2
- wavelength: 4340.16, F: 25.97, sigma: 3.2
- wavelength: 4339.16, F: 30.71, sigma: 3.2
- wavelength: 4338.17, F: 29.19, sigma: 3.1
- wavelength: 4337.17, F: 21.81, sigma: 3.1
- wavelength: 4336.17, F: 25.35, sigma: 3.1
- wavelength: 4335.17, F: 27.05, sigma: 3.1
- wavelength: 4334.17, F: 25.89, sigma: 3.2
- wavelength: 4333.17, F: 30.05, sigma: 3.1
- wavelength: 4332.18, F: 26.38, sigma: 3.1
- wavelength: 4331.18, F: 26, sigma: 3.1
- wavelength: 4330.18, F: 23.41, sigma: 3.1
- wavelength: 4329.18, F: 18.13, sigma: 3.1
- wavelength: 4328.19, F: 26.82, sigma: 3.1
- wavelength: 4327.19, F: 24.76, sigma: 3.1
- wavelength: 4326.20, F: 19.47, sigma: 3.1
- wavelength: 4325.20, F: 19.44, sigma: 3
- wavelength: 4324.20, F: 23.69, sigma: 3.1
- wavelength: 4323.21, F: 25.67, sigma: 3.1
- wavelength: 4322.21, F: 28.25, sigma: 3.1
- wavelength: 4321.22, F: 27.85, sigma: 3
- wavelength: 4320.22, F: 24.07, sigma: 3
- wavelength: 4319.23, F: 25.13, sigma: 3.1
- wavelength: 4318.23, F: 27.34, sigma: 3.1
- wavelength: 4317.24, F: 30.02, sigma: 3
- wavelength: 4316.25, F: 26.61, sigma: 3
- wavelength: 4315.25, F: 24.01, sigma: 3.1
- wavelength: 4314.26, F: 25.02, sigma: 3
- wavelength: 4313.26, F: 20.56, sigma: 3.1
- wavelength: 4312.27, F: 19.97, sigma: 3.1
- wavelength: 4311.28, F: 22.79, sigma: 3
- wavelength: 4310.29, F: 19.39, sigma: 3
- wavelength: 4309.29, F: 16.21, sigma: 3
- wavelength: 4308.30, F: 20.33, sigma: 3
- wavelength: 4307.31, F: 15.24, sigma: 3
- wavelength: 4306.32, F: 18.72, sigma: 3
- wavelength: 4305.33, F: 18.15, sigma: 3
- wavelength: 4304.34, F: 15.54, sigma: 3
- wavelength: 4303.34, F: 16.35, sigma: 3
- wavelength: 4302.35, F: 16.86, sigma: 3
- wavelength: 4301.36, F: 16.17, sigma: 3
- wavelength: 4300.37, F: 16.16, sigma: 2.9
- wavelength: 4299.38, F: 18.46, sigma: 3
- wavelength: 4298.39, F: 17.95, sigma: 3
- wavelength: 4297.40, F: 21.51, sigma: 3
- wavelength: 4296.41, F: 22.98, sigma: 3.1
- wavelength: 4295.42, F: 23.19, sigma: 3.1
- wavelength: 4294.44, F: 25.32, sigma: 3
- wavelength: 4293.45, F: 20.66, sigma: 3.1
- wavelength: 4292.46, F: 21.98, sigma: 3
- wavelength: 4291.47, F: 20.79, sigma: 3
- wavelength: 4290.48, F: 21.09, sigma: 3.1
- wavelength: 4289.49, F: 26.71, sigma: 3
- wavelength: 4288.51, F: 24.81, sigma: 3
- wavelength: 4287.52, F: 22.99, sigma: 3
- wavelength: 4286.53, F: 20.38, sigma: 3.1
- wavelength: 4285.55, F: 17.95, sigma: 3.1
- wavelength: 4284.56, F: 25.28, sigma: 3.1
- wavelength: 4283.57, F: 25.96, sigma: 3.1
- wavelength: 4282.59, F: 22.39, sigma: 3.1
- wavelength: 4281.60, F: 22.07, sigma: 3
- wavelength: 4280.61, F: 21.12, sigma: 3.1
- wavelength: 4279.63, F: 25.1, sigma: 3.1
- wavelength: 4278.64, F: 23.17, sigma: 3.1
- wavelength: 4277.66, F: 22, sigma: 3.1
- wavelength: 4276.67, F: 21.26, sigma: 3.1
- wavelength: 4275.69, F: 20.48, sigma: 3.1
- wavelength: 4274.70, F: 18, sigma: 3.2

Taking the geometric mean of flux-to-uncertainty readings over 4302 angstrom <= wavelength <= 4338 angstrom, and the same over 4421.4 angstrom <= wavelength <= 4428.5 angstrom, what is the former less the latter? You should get -2.3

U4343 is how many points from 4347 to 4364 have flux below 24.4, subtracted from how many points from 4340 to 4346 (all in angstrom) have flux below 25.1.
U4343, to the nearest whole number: -1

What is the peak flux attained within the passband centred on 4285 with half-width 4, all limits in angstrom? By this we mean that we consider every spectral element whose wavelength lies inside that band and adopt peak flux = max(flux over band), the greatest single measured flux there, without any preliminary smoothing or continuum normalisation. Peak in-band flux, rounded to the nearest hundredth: 25.96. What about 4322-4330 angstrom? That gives 28.25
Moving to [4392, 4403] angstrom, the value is 32.37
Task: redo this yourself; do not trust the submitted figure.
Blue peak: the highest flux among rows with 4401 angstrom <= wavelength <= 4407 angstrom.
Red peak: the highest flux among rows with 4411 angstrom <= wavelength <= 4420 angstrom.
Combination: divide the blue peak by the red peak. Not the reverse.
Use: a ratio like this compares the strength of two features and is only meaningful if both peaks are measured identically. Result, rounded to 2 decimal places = 0.86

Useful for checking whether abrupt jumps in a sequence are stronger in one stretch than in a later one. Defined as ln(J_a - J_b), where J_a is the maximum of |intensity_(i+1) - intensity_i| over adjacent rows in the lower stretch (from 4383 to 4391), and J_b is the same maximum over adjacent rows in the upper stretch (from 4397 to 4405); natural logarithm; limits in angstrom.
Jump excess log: 1.3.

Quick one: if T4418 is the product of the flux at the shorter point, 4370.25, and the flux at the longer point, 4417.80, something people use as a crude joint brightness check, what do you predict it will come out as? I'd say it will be 802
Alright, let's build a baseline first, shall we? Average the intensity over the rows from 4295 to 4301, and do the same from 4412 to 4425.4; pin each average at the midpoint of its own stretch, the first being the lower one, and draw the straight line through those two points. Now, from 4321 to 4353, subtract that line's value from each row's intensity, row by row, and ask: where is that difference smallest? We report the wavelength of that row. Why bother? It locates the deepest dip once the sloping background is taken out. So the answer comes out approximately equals 4329.18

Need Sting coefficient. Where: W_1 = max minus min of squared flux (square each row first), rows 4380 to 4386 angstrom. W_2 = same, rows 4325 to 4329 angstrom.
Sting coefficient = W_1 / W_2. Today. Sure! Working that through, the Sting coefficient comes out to 1.1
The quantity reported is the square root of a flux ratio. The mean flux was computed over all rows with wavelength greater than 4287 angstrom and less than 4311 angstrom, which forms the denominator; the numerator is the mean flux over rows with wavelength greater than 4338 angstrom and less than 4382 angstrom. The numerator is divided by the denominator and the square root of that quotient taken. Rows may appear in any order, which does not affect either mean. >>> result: 1.17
